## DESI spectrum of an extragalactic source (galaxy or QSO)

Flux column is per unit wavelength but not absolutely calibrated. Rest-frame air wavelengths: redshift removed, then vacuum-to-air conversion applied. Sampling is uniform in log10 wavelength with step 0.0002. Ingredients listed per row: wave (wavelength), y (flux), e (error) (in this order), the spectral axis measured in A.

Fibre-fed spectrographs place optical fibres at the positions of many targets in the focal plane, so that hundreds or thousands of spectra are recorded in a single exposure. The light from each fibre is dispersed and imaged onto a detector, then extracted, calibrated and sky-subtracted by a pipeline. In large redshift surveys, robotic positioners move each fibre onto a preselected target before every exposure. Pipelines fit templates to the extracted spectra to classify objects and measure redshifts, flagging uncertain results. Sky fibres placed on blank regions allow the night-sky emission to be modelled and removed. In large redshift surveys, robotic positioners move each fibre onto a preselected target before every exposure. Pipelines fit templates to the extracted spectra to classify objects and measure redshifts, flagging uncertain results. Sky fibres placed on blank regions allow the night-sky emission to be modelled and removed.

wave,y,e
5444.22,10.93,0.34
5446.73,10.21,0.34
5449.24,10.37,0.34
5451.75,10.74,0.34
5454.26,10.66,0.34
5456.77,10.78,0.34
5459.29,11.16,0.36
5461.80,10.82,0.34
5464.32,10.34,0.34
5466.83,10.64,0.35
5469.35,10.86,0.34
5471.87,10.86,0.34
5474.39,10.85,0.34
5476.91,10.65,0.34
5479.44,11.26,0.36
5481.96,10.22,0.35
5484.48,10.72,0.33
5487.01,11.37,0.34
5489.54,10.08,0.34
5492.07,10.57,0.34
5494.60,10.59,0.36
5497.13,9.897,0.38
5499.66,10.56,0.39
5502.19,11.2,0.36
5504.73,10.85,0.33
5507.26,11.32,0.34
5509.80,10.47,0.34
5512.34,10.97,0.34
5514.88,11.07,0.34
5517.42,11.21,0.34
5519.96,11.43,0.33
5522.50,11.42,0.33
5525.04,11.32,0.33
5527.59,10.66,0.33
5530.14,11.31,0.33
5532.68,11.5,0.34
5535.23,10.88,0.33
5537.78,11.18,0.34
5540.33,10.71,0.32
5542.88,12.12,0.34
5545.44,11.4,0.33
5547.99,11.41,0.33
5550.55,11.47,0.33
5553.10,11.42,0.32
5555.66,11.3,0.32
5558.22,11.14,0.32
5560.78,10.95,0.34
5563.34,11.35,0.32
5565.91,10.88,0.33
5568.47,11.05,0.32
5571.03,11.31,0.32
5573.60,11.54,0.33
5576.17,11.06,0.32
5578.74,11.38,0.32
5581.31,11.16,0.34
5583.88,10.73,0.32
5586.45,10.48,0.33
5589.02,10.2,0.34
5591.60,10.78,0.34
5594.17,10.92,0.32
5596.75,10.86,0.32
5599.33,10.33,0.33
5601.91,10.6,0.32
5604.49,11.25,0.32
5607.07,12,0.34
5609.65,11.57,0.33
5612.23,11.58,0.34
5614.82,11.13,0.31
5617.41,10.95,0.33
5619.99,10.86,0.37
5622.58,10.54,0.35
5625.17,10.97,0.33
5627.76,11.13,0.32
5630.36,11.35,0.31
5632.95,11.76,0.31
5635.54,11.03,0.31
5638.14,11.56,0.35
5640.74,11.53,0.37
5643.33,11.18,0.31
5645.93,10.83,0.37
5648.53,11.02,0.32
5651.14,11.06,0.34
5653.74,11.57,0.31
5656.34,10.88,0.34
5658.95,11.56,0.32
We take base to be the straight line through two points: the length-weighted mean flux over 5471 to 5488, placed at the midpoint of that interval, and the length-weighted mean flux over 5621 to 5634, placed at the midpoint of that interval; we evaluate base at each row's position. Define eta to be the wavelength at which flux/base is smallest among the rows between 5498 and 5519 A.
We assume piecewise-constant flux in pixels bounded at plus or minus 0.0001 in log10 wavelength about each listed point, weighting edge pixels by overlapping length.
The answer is 5509.80 A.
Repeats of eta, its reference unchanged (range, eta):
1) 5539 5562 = 5540.33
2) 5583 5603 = 5589.02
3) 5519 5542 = 5527.59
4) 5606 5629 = 5622.58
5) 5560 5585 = 5583.88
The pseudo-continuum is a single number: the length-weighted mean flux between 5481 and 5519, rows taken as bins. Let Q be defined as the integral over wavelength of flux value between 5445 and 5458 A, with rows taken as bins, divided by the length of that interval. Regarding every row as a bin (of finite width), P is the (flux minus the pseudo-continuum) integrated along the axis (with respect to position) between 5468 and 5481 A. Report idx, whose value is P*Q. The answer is 18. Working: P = 1.7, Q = 10.6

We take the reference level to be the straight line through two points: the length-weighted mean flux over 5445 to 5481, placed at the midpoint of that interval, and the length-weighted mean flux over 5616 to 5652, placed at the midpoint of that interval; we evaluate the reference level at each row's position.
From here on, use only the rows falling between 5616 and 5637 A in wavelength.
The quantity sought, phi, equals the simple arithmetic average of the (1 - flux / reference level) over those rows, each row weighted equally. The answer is 0.003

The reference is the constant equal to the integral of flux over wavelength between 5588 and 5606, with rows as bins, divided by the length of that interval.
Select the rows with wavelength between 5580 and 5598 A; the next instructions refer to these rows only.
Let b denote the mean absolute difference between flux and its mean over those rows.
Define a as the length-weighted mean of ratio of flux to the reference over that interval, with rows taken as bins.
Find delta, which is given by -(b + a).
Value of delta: -1.226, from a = 1.00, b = 0.225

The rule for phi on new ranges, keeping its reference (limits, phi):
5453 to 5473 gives -0.004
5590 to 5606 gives 0.023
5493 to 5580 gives -0.021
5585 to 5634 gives 0.005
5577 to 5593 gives 0.020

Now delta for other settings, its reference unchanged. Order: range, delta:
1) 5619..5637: -1.310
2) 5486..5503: -1.373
